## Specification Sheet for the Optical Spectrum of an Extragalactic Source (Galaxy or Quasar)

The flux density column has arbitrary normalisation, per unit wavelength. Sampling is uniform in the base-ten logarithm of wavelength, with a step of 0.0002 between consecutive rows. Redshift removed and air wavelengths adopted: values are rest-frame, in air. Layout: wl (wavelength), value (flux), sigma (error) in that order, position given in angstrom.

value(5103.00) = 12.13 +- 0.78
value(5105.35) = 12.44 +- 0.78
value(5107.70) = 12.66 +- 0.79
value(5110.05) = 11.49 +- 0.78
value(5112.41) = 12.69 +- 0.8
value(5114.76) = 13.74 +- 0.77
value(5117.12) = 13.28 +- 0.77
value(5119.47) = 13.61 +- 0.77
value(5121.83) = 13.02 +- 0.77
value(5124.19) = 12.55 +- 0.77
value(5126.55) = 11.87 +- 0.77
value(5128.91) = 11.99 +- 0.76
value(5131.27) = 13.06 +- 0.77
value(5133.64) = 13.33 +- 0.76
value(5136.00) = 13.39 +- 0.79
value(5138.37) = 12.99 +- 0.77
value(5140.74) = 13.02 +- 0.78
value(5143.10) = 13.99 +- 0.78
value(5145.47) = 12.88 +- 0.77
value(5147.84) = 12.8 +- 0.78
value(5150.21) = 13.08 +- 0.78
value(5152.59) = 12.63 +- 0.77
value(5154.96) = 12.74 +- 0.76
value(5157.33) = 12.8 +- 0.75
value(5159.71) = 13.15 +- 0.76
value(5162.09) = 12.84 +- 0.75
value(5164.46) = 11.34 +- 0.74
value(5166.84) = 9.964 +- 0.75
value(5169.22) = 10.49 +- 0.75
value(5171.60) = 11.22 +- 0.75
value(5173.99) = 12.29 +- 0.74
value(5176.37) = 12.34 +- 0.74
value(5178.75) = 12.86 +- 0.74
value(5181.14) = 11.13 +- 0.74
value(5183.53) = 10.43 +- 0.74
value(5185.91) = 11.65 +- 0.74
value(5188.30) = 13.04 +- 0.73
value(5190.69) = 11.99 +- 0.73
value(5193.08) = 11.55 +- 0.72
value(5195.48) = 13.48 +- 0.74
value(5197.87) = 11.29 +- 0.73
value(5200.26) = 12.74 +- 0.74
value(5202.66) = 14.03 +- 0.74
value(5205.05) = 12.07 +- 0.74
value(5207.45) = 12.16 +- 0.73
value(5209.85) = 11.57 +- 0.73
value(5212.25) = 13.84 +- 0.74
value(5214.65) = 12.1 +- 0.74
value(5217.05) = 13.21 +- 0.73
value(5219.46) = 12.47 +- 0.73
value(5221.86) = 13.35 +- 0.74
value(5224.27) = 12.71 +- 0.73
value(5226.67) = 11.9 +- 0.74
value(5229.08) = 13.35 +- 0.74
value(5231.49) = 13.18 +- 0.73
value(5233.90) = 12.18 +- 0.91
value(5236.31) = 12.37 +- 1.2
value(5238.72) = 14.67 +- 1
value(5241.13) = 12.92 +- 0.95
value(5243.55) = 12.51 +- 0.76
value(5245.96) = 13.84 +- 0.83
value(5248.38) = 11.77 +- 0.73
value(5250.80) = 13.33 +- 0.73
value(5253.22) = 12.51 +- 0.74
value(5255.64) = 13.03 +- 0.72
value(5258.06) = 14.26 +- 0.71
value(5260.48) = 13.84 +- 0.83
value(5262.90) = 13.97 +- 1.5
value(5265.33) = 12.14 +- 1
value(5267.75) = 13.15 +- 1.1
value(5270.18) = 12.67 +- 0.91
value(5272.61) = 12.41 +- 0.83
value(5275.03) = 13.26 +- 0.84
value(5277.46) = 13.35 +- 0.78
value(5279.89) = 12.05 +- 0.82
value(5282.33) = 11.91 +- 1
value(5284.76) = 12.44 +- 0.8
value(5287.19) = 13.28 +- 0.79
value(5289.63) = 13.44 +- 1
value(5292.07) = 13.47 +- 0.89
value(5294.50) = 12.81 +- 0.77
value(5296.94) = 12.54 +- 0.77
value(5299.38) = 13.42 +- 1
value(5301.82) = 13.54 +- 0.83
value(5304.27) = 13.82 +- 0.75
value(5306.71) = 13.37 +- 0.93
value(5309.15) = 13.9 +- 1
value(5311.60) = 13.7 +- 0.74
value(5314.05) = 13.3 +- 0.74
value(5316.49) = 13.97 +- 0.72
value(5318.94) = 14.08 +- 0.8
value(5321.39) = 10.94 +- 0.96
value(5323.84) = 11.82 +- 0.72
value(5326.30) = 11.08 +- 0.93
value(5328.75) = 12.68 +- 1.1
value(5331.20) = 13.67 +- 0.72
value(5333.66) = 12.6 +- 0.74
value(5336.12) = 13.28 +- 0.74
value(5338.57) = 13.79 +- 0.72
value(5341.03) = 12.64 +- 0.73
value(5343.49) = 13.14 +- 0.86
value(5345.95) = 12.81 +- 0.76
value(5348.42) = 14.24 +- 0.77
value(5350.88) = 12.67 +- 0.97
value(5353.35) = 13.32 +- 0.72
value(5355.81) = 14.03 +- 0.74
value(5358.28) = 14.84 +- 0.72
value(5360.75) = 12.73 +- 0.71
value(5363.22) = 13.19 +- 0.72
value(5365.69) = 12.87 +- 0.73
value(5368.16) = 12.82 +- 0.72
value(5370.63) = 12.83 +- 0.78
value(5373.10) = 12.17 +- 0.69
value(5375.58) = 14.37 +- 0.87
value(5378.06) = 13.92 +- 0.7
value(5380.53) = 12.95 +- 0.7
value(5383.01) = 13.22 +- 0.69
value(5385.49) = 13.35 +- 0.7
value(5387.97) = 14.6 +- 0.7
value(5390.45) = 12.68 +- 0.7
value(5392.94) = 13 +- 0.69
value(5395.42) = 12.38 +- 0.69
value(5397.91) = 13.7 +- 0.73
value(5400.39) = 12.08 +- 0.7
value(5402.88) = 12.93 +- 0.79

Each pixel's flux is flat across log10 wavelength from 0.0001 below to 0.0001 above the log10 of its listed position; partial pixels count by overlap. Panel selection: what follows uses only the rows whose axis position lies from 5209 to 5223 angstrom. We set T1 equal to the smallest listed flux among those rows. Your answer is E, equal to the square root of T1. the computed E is 3.40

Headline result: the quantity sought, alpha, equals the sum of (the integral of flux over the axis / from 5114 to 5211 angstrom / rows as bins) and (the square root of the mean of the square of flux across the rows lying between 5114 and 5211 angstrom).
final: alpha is 1219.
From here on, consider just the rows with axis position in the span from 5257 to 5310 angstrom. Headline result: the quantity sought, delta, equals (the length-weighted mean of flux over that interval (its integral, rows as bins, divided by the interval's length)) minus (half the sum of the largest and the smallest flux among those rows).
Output 0.0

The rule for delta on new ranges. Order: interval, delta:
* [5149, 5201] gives 0.3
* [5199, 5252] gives -0.3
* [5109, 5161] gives 0.2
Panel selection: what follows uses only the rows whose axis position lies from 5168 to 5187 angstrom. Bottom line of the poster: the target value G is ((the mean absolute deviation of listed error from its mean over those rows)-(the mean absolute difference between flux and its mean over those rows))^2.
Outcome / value 0.53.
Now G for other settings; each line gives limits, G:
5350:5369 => 0.26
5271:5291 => 0.24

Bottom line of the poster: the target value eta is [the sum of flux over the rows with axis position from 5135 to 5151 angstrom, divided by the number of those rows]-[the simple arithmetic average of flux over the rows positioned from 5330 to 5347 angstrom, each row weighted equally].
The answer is 0.0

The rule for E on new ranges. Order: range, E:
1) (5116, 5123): 3.61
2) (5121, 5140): 3.45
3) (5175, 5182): 3.34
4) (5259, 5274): 3.48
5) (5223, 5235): 3.45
